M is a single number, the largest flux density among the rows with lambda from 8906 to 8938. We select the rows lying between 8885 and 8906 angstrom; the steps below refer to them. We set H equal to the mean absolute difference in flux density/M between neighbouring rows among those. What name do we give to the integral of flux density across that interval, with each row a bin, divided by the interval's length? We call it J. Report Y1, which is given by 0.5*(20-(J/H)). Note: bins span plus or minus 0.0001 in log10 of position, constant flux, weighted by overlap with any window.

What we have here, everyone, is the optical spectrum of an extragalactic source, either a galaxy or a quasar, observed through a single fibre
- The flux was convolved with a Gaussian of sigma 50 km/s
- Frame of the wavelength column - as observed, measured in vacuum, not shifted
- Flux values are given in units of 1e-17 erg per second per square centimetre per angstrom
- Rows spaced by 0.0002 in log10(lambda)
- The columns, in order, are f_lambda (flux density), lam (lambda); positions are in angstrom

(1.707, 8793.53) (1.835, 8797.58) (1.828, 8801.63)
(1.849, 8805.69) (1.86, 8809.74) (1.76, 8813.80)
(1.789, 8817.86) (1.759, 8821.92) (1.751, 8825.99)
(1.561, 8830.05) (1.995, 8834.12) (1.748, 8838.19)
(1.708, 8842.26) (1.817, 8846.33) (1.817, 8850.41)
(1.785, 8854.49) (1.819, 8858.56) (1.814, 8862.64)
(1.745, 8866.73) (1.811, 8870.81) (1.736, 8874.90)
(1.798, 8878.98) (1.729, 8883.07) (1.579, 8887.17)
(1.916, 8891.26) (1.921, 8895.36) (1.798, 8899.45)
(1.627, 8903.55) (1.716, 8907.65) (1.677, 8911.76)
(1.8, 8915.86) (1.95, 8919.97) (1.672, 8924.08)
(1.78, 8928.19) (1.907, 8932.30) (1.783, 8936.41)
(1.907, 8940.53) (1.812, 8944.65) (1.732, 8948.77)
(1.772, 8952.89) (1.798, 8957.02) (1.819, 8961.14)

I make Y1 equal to -1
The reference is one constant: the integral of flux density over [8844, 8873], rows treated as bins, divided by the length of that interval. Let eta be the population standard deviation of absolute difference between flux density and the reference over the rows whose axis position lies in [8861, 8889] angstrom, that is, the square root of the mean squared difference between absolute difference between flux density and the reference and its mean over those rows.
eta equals 0.069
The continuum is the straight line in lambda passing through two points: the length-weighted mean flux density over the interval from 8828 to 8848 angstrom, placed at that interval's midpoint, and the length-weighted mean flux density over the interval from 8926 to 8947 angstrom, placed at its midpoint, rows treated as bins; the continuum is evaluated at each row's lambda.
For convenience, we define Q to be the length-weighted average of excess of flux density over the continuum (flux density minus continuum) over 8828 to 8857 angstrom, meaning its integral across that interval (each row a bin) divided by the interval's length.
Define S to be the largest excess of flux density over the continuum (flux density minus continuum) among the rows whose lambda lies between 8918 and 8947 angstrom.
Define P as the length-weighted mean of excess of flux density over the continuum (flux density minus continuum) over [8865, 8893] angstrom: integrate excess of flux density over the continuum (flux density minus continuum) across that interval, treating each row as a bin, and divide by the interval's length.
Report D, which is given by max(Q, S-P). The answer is 0.16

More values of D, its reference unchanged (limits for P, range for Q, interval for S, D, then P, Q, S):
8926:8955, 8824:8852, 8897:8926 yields 0.15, -0.03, 0.00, 0.126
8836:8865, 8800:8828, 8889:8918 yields 0.10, 0.01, 0.05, 0.115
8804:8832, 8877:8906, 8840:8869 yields 0.04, 0.01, -0.04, 0.046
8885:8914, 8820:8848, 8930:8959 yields 0.14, -0.06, 0.00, 0.075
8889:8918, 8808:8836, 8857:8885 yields 0.07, -0.03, 0.03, 0.039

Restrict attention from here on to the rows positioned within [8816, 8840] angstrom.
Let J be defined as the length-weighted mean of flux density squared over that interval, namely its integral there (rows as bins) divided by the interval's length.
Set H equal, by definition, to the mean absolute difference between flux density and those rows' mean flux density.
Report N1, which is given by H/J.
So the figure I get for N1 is 0.027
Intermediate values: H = 0.083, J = 3.14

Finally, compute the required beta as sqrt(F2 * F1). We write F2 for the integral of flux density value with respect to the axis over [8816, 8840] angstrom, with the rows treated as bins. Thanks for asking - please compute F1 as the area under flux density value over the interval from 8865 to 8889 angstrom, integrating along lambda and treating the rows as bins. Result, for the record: 42.0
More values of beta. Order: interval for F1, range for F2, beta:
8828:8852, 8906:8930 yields 42.5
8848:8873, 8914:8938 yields 44.3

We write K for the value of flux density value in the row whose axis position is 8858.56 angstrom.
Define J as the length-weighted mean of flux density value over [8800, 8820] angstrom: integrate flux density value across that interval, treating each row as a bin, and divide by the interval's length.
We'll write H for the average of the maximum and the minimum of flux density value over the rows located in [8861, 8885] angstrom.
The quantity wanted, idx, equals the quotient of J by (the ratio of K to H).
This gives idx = 1.77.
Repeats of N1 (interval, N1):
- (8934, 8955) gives 0.014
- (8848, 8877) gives 0.009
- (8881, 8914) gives 0.033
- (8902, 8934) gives 0.030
